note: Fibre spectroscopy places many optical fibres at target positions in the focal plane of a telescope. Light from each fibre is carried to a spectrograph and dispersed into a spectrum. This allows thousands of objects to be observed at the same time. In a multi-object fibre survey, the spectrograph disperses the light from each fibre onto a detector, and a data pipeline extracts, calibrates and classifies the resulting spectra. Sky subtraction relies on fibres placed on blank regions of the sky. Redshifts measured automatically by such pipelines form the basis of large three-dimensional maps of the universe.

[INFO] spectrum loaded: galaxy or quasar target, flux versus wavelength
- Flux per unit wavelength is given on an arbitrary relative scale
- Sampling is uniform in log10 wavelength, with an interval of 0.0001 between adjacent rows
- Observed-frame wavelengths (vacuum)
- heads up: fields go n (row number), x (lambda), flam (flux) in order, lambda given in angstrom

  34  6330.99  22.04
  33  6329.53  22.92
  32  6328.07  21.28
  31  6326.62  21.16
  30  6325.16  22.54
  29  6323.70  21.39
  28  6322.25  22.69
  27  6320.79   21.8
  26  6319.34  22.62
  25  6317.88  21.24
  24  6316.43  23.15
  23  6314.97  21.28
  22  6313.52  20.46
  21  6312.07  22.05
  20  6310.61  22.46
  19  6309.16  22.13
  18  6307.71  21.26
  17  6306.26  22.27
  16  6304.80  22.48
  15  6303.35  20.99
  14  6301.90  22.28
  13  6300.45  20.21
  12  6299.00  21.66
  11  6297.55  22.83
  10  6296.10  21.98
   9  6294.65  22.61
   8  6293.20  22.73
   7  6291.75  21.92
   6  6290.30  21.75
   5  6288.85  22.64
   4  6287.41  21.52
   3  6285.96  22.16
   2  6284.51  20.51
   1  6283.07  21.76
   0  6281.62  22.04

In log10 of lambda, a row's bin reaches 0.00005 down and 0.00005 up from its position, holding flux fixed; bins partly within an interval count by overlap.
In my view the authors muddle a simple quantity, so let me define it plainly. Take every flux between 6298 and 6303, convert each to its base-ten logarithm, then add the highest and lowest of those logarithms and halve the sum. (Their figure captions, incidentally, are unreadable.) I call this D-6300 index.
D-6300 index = 1.327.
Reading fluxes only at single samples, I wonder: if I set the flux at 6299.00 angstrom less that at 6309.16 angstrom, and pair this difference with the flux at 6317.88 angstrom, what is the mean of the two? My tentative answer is 10.4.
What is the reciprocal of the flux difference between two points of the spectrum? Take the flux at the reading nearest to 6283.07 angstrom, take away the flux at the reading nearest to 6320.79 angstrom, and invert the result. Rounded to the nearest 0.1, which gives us -25.0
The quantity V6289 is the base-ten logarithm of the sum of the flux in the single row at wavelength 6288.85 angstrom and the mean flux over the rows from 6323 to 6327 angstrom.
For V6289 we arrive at 1.647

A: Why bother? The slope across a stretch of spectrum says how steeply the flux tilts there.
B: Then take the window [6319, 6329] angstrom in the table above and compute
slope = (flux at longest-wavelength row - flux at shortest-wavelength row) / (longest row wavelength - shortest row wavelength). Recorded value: -0.15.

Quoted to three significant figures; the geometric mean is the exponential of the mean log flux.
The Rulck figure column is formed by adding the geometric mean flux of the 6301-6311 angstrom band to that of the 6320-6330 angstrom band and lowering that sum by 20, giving 23.9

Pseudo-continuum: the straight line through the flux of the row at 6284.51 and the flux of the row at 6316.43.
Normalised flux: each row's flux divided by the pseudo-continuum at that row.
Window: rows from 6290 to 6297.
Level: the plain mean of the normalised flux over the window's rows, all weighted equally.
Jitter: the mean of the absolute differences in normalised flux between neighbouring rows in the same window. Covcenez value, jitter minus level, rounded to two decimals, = -1.03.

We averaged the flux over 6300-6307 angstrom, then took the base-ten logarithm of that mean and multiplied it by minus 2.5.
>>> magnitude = -3.34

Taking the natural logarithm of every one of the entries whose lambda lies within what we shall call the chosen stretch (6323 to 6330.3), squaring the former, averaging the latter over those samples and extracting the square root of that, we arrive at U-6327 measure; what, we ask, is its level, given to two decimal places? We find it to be 3.08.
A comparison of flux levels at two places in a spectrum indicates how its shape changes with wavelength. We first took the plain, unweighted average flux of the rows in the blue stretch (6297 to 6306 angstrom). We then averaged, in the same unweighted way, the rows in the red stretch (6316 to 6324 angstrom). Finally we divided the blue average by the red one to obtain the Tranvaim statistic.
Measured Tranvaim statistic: 0.98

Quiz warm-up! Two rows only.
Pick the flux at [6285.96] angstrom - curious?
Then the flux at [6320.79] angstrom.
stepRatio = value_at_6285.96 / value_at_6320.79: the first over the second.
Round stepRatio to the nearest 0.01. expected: 1.02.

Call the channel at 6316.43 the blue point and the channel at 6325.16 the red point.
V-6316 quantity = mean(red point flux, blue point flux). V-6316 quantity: 22.8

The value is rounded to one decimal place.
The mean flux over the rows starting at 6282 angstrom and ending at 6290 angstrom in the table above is 21.7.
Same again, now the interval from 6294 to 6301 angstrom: 21.9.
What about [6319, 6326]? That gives 22.2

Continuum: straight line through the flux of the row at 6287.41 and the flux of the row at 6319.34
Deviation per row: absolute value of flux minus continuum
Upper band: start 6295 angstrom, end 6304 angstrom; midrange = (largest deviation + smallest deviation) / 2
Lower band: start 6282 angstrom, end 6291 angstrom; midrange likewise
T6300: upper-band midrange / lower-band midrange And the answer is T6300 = 1.8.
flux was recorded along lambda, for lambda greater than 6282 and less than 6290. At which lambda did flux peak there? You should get 6288.85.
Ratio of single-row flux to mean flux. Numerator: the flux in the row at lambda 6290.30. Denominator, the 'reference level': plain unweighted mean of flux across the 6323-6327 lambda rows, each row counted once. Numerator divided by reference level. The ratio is 1.00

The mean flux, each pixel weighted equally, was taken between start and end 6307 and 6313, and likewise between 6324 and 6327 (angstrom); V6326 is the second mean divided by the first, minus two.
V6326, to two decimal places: -1.01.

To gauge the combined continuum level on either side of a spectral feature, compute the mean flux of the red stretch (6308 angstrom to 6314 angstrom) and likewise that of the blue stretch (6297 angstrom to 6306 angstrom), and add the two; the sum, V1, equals 43.5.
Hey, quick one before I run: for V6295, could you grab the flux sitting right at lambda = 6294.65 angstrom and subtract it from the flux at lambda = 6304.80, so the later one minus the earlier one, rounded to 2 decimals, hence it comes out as -0.13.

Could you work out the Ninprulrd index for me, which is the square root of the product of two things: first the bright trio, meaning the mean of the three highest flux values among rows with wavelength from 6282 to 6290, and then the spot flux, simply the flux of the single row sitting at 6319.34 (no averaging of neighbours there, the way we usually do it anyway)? 22.4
